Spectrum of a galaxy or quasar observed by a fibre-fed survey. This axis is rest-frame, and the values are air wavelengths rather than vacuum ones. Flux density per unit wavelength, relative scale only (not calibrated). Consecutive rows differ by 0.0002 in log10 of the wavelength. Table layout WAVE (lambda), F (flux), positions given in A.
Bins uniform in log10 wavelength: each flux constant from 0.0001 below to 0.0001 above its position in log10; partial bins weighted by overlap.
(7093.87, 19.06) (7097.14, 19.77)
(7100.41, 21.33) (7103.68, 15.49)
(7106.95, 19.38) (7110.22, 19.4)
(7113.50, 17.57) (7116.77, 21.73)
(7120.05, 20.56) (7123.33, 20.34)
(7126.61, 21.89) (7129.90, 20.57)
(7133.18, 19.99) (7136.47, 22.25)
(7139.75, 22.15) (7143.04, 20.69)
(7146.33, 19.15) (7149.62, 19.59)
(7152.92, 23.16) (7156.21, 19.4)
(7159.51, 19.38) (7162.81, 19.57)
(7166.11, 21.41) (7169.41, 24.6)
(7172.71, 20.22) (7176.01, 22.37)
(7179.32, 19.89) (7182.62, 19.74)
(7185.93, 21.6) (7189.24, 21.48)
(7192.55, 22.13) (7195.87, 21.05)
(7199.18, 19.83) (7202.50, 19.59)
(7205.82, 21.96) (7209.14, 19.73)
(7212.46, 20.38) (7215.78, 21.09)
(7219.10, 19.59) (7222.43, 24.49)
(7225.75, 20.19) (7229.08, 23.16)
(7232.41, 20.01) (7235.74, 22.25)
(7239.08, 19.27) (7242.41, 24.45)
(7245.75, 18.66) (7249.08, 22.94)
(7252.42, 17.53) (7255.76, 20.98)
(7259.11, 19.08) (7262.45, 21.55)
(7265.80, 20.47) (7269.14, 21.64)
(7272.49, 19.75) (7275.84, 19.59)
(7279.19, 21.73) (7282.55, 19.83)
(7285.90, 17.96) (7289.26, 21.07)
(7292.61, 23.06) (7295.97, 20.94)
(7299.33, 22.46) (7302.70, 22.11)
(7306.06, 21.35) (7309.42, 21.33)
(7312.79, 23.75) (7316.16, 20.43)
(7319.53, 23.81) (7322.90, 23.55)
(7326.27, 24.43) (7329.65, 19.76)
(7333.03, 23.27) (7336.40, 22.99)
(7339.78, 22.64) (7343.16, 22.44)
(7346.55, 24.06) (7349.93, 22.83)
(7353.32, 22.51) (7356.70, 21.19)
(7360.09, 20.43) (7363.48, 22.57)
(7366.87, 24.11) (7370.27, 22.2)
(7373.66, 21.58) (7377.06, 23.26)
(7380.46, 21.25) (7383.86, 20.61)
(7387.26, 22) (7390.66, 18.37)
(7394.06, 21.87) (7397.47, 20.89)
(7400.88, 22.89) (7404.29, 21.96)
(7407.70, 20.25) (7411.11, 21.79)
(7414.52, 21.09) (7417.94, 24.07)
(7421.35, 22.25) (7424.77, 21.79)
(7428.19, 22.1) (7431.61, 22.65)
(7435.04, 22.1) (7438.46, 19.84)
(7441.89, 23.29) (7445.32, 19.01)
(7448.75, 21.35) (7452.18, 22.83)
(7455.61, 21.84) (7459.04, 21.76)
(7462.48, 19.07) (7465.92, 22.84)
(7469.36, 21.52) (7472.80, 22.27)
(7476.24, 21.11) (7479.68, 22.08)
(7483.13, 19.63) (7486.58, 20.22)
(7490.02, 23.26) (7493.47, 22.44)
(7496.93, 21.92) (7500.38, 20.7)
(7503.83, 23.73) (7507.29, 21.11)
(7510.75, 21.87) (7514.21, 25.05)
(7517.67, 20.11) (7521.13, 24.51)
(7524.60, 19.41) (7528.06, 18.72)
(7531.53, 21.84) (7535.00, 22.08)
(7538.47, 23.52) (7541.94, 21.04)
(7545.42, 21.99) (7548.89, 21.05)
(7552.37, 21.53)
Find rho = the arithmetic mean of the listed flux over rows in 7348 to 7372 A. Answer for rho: 22.3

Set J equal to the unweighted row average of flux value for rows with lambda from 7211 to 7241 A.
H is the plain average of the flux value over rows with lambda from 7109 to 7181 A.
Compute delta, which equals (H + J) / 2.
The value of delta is 20.9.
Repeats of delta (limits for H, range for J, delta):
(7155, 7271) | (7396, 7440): 21.4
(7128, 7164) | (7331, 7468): 21.2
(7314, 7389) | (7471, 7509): 22.0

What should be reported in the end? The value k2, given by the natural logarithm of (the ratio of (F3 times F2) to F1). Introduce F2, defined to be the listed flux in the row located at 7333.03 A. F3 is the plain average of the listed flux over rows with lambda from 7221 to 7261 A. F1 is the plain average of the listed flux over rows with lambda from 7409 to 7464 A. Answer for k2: 3.12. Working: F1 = 21.7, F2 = 23.27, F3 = 21.1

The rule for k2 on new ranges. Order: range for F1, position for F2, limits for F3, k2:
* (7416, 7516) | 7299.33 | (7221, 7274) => 3.07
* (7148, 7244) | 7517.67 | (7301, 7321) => 3.05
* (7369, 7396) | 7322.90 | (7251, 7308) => 3.12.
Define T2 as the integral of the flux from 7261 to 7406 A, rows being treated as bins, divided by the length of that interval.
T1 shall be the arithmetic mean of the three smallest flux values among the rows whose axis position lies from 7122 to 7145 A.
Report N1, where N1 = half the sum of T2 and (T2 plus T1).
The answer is 31.9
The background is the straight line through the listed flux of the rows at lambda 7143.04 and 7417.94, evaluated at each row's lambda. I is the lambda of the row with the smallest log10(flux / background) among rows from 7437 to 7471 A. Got 7462.48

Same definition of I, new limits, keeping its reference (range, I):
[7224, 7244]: 7239.08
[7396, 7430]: 7407.70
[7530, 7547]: 7541.94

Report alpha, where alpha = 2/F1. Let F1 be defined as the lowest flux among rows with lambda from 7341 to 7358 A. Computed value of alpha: 0.094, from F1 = 21.19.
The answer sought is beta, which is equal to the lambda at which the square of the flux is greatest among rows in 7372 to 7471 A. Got 7417.94 A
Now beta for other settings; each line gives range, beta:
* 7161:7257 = 7169.41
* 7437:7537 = 7514.21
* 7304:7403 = 7326.27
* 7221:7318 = 7222.43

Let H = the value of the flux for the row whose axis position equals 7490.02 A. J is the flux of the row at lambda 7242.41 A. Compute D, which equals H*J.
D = 569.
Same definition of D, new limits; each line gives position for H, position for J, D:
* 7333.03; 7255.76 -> 488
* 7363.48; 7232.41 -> 452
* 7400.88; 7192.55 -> 507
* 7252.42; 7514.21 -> 439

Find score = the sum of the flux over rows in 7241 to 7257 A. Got 105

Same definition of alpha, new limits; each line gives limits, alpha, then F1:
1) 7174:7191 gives 0.101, 19.74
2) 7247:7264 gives 0.114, 17.53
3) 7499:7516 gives 0.097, 20.7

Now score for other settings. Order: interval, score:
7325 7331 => 44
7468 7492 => 150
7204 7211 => 42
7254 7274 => 123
